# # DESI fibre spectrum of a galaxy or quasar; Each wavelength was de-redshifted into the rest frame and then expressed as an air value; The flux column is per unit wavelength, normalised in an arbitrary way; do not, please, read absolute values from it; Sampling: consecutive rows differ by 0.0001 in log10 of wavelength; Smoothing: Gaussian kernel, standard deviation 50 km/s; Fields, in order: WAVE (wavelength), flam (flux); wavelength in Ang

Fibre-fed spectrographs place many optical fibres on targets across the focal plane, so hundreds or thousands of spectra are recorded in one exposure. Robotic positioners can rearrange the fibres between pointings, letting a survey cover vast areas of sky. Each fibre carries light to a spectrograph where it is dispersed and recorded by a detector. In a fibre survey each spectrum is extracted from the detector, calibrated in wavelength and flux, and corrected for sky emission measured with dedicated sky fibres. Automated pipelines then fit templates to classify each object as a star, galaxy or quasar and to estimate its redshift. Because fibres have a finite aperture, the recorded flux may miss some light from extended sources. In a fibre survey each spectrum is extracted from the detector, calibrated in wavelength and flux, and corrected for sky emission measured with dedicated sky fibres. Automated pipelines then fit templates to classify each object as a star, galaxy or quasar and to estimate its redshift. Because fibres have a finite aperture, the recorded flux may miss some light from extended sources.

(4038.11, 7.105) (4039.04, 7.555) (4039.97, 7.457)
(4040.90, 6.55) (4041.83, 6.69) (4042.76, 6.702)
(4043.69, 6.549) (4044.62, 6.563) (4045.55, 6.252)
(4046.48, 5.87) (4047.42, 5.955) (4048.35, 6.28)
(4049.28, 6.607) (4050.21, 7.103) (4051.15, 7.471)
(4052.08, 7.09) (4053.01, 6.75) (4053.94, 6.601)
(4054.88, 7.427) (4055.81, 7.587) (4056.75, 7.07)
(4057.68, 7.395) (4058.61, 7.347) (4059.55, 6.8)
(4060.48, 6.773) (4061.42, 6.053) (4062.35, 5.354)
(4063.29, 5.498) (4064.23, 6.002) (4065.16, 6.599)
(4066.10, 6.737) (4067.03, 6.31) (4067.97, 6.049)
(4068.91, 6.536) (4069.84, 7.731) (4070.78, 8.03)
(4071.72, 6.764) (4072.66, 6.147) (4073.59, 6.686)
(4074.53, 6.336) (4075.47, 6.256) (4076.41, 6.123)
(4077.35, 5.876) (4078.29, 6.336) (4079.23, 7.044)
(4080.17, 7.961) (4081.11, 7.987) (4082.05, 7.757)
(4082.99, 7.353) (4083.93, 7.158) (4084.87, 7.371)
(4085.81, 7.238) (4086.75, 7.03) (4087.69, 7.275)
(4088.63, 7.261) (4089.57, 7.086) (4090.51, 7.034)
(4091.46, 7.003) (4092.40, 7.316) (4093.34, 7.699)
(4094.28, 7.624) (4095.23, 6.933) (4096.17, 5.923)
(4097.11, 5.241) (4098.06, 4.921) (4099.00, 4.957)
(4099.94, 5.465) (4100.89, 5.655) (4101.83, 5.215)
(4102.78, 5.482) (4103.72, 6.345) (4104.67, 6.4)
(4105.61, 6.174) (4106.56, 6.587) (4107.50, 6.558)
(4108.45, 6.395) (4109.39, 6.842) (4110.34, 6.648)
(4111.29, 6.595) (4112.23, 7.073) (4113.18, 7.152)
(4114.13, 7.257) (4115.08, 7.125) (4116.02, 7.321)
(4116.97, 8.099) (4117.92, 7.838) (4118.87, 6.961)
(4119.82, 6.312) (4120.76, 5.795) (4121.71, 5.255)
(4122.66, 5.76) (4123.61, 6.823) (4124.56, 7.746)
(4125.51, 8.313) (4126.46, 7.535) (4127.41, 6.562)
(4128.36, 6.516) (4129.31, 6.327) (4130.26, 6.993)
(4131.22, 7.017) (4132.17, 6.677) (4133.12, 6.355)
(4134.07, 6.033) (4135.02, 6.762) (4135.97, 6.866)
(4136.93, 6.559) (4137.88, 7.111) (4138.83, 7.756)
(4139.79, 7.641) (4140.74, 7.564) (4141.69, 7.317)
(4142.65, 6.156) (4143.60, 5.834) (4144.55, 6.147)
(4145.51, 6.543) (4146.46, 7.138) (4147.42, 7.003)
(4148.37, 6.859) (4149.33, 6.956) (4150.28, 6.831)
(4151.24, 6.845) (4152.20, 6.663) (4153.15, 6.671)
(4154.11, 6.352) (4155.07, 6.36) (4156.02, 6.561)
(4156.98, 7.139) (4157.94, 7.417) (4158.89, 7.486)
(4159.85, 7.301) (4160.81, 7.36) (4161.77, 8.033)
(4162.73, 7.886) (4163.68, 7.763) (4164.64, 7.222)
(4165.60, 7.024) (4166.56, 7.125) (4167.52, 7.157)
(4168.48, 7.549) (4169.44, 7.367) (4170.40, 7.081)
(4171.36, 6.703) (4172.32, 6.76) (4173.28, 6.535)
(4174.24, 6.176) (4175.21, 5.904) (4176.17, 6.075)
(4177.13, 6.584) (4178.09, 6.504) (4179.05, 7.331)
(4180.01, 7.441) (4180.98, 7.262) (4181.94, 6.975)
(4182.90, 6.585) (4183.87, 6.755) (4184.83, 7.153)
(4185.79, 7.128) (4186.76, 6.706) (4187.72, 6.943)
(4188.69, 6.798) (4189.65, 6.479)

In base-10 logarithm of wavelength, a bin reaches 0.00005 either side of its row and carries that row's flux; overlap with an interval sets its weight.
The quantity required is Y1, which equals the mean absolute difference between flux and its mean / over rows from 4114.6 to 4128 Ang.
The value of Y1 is 0.751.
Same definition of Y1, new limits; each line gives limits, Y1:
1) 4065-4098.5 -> 0.601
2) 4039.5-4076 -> 0.459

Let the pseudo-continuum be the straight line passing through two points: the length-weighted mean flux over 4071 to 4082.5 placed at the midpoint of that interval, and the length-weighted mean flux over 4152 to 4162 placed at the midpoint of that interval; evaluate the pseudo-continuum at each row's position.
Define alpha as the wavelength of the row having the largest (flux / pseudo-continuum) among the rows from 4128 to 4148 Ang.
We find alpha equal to 4138.83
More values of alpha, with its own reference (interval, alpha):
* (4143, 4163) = 4161.77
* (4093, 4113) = 4093.34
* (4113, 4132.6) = 4125.51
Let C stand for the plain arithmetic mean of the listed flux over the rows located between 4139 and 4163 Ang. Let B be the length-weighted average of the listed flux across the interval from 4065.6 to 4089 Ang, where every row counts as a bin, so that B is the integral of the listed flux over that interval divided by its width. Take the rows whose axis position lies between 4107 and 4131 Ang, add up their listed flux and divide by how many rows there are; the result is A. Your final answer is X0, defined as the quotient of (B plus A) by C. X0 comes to 1.98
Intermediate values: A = 6.87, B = 6.93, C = 6.96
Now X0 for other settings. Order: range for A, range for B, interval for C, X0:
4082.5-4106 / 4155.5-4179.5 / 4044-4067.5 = 2.05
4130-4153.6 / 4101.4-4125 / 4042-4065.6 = 2.03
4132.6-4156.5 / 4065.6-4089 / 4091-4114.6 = 2.15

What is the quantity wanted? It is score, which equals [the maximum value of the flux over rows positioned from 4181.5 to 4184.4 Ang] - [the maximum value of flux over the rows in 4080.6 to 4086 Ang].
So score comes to -1.01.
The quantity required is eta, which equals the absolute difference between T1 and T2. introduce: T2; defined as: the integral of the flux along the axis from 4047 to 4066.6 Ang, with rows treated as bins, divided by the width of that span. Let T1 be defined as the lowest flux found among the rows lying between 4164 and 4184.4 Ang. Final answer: 0.8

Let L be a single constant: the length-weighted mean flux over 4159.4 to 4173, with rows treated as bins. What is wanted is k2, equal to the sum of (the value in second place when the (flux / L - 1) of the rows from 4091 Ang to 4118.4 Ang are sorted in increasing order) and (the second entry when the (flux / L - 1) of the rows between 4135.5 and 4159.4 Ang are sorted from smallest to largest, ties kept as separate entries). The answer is -0.48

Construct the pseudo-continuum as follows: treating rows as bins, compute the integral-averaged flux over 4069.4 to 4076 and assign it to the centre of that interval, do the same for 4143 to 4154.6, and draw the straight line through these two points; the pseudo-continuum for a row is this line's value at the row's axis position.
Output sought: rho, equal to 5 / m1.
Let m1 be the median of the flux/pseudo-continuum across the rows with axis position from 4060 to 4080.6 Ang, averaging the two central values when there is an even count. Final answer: 5.39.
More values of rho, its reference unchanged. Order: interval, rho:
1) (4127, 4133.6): 5.11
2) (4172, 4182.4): 5.00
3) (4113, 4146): 4.86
